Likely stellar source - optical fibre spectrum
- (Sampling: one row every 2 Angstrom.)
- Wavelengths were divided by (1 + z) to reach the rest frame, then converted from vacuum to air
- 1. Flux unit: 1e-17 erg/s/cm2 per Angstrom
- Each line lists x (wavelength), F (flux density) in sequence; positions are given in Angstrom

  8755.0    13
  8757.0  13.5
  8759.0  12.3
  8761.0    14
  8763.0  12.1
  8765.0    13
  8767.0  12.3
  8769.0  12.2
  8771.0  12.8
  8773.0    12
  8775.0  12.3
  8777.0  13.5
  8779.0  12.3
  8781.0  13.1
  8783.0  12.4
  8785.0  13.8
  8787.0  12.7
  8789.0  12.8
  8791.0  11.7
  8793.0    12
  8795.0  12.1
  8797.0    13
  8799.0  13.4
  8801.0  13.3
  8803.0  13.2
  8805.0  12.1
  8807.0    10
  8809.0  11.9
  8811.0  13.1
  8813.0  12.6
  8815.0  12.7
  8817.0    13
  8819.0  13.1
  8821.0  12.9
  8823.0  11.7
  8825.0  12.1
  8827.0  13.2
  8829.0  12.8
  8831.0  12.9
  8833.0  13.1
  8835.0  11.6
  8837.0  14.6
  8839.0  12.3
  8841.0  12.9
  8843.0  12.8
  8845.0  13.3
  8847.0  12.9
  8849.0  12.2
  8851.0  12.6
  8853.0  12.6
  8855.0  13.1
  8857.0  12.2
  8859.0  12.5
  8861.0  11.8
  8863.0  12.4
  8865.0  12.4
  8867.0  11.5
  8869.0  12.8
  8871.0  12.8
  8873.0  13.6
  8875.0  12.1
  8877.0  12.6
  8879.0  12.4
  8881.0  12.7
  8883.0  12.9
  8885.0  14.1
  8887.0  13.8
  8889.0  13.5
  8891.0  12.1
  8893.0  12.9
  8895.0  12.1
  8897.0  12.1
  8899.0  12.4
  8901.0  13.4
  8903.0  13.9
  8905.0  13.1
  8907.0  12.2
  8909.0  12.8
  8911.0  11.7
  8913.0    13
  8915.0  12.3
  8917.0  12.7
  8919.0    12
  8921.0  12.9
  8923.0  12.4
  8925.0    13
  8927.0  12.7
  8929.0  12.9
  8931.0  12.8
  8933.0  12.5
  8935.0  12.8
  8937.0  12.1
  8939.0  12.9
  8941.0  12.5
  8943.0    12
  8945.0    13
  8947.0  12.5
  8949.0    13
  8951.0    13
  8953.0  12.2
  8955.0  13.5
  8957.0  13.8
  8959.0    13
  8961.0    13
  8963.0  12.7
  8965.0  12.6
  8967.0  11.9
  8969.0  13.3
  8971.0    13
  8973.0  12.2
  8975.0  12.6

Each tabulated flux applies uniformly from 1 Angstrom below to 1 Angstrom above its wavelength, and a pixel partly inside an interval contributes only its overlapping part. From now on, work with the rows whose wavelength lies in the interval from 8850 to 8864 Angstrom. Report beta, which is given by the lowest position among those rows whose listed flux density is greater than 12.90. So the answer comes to 8855.0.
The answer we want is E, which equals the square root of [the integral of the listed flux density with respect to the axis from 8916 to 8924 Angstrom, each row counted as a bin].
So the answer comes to 10.0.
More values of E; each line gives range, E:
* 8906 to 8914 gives 10.0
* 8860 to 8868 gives 9.8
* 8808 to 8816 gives 10.0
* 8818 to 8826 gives 10.0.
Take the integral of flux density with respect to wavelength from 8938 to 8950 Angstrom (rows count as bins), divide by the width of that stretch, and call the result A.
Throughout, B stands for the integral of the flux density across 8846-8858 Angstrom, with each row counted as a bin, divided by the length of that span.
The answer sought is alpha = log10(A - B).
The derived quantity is -1.3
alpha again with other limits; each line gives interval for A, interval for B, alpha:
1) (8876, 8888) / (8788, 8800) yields -0.2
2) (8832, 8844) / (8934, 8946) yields -0.5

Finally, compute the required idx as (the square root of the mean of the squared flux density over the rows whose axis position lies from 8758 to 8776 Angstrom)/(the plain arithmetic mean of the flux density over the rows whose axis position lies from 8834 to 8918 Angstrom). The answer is 0.99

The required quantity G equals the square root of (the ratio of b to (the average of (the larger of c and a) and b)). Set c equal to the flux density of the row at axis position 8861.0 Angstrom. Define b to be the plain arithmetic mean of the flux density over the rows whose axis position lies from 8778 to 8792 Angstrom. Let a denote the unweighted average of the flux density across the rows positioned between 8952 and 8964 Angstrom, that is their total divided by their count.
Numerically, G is 0.99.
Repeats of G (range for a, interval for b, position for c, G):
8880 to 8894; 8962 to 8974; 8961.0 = 0.99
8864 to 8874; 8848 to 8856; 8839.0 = 1.00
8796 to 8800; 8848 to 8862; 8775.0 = 0.98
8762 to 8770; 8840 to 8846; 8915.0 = 1.01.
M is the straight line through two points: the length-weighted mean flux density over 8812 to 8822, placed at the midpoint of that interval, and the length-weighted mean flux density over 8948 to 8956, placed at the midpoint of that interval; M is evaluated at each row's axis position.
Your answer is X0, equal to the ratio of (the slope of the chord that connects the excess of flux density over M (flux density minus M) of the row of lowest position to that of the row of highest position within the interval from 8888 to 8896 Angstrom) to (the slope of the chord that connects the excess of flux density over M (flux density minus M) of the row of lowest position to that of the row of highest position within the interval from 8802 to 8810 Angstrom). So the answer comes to 1.1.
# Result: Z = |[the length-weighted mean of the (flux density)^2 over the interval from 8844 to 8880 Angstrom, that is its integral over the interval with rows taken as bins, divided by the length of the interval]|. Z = 157.6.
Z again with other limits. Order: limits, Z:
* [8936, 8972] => 163.5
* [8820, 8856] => 163.1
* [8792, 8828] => 157.5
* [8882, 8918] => 165.2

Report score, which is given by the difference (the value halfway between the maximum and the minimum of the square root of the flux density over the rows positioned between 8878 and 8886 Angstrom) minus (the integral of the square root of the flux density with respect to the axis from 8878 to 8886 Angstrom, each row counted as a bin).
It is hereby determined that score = -25.2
